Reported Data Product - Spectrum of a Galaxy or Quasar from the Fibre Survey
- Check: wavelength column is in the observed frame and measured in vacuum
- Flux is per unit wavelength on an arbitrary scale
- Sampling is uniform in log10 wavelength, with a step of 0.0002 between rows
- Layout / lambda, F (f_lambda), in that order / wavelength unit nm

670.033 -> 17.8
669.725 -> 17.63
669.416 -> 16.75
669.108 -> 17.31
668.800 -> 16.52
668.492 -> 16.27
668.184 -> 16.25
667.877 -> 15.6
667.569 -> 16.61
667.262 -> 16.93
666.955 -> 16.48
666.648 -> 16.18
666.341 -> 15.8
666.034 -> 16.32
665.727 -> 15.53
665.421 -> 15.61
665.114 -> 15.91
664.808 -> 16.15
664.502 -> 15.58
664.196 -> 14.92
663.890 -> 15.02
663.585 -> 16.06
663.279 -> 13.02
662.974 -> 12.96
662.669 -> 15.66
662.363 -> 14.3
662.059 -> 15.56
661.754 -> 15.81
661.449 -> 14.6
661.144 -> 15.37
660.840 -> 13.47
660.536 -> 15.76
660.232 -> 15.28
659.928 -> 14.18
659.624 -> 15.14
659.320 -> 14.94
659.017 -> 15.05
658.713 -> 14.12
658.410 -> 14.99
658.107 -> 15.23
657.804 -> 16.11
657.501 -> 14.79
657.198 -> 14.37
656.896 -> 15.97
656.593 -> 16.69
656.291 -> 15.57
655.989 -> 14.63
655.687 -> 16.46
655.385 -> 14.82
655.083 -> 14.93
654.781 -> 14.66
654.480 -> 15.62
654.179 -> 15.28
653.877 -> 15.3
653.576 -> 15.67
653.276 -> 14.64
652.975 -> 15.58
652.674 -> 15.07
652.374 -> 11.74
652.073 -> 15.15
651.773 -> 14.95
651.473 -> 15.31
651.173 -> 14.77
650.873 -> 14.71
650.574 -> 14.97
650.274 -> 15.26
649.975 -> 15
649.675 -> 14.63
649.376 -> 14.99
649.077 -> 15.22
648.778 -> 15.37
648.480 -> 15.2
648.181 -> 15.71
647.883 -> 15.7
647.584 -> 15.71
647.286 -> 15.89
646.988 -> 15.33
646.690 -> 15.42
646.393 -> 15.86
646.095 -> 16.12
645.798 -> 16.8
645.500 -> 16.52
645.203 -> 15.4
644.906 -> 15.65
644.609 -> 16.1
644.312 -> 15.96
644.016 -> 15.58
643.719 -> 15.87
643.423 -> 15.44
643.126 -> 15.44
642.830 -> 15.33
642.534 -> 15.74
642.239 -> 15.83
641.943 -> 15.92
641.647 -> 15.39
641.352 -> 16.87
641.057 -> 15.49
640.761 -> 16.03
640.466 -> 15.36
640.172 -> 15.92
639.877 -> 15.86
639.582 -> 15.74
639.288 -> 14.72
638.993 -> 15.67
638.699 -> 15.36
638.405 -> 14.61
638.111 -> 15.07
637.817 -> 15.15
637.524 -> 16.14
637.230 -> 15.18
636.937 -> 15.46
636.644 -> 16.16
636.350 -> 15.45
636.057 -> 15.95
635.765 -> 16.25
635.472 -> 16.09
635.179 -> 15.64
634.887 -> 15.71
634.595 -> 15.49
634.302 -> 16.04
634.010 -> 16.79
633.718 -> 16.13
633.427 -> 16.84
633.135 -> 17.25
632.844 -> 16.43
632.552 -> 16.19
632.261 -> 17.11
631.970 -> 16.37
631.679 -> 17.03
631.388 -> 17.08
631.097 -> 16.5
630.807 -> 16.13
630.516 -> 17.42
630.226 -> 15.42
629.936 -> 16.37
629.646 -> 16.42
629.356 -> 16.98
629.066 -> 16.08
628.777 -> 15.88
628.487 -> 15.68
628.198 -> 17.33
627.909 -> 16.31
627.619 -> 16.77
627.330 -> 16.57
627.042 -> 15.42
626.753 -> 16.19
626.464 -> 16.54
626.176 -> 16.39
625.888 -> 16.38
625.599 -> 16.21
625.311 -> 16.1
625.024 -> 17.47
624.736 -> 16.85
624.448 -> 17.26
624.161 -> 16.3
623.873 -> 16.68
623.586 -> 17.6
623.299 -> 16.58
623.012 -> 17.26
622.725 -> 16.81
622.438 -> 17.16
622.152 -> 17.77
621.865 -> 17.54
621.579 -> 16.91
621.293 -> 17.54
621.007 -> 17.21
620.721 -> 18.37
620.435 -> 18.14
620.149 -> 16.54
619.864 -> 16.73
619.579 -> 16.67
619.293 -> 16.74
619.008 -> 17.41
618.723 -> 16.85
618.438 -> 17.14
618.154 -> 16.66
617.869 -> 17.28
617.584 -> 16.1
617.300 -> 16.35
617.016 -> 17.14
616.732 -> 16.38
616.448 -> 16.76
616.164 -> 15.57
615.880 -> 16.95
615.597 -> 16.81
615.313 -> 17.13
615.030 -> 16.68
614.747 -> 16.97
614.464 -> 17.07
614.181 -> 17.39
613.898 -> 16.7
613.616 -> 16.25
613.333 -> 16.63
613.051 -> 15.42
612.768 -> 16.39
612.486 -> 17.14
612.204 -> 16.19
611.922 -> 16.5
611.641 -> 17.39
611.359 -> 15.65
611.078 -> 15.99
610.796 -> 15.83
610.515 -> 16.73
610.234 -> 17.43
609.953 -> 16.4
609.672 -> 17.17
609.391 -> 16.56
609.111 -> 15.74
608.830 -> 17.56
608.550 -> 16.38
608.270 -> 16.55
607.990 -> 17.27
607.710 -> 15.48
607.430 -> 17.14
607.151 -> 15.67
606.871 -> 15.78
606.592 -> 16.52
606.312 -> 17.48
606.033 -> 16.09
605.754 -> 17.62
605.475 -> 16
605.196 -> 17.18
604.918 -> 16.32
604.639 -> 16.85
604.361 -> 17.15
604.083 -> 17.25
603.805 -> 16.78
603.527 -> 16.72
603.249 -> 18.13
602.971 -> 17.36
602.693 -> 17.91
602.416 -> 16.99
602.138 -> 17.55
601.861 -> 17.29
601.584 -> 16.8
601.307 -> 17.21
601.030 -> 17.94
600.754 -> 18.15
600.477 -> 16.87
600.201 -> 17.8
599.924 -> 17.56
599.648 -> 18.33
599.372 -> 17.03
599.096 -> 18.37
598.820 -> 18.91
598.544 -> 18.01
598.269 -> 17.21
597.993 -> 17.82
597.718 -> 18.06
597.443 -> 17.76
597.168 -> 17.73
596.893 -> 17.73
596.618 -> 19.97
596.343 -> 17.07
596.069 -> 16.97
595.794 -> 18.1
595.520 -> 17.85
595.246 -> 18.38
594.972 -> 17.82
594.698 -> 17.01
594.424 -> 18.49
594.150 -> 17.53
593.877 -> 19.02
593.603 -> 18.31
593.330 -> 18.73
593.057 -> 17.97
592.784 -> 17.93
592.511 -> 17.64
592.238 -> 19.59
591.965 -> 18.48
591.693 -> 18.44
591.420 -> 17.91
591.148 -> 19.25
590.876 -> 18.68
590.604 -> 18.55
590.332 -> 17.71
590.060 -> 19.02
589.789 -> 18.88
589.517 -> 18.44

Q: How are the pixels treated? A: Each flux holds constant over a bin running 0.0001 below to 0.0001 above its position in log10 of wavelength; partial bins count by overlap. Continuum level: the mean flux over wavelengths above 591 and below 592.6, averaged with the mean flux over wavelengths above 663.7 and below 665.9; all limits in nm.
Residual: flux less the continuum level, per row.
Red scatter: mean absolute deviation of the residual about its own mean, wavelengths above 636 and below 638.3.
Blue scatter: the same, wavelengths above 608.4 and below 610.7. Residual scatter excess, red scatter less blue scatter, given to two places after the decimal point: -0.10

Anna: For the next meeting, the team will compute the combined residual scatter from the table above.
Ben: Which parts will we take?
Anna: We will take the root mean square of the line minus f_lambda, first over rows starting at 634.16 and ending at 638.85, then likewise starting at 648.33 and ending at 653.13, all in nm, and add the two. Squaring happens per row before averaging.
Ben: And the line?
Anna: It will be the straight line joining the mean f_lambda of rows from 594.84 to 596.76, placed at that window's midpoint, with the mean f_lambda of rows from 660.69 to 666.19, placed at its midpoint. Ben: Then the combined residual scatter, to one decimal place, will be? 1.9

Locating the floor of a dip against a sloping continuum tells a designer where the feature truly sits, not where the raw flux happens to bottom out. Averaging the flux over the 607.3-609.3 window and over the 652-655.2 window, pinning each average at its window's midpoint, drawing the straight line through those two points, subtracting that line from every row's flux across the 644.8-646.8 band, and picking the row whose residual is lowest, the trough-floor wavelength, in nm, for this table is 645.203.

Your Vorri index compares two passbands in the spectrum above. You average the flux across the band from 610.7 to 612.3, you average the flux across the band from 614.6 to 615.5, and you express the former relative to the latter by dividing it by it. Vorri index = 0.96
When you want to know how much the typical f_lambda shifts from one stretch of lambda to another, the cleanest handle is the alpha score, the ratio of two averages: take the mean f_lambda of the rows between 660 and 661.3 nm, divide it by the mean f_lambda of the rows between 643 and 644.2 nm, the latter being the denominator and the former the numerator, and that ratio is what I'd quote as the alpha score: 0.96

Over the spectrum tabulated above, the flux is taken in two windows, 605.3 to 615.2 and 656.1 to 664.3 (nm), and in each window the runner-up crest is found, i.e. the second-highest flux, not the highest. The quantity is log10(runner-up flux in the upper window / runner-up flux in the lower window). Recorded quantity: -0.037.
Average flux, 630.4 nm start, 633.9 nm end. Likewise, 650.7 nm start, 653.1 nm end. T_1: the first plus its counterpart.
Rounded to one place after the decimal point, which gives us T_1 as 31.4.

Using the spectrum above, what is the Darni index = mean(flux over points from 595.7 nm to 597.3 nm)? 17.9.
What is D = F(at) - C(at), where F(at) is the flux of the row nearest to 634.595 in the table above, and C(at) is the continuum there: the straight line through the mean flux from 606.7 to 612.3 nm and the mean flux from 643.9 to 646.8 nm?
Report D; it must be -0.6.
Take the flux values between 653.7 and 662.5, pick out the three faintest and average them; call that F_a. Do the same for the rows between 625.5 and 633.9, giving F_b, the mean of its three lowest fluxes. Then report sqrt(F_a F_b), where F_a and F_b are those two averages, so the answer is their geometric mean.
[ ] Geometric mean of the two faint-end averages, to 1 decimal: 14.7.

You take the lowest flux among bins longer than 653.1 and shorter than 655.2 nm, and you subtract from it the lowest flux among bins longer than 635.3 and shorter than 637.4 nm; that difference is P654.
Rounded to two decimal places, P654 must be -0.54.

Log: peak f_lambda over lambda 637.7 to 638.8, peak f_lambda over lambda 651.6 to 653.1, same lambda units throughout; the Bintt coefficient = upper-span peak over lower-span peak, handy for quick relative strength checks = 1.01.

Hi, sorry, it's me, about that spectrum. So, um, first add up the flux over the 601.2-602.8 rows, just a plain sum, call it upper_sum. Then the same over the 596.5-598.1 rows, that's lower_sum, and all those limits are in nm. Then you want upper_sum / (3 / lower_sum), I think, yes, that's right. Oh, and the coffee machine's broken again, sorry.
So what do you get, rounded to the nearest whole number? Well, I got 3772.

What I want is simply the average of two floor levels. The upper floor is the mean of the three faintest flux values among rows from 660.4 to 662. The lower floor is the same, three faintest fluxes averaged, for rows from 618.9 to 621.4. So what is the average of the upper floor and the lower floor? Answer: 15.56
